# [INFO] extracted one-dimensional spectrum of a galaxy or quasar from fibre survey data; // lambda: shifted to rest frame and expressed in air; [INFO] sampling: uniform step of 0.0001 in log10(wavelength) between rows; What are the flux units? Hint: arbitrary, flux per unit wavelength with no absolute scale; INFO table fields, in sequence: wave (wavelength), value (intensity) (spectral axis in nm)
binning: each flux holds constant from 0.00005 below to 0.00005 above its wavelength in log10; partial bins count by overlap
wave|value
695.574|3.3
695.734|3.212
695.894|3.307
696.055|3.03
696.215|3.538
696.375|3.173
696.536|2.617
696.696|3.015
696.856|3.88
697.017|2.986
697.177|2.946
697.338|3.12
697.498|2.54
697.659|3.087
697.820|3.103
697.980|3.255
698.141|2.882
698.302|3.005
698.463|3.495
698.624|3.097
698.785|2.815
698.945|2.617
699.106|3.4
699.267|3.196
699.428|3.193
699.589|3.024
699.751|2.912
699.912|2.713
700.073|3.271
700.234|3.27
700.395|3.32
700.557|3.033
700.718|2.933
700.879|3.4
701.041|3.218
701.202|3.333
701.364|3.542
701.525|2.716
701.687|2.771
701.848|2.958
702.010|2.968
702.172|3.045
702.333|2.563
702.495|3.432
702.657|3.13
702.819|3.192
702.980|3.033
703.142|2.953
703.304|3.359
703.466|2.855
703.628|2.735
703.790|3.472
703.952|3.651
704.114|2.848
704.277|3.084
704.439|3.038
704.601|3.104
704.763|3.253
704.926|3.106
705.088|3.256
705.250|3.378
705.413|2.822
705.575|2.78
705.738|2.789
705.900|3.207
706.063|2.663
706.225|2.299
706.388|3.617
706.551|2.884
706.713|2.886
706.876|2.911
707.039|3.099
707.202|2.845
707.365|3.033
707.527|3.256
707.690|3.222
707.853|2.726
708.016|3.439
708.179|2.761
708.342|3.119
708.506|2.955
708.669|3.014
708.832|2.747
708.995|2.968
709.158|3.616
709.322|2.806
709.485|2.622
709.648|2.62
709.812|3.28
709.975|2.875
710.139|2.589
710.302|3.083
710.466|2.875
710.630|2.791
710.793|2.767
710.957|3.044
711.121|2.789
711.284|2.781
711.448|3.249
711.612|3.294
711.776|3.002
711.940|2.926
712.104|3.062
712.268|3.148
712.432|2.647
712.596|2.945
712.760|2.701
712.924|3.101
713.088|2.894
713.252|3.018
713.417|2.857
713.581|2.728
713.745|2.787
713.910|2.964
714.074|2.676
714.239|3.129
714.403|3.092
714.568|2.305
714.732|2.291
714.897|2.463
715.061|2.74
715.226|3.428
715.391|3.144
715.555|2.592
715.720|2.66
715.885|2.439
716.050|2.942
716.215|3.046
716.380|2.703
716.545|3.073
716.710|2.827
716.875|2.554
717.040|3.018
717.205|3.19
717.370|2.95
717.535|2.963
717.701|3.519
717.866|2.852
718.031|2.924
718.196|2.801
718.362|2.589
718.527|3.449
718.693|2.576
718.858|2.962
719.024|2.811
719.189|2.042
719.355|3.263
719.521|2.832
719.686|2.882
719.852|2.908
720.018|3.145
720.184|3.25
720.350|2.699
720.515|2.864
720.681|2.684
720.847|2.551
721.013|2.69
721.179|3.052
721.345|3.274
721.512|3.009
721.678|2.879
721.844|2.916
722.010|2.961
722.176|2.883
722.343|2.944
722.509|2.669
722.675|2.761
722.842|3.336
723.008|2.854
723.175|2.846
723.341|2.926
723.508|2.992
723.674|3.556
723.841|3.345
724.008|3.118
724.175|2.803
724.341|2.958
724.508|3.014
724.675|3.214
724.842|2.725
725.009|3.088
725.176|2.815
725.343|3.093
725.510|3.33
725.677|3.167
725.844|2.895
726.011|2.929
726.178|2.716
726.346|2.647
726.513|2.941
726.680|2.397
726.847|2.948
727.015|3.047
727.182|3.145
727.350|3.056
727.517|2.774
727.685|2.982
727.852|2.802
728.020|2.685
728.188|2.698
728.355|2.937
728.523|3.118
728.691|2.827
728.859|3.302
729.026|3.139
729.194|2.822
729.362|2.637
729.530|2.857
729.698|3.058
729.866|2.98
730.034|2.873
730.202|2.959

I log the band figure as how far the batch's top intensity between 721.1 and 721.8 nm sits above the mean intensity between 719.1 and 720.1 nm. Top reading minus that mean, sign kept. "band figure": 0.43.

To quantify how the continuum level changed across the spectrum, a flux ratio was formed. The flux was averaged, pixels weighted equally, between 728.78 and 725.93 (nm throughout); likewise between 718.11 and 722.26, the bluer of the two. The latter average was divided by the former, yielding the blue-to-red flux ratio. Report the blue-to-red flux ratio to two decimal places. 1.01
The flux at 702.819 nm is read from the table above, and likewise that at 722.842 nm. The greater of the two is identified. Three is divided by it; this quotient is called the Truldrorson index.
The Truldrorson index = 0.90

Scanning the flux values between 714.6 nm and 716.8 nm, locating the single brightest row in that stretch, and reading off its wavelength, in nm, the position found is 715.226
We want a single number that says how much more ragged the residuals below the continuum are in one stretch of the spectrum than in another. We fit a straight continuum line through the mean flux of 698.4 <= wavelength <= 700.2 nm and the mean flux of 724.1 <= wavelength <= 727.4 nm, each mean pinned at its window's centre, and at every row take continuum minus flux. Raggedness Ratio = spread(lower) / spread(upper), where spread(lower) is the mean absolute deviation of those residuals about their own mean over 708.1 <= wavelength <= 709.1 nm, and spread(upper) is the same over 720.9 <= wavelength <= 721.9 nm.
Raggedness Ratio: 0.82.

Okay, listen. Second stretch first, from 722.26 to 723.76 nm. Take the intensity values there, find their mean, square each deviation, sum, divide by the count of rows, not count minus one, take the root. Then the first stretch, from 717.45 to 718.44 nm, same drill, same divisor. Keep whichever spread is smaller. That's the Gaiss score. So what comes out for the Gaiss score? 0.267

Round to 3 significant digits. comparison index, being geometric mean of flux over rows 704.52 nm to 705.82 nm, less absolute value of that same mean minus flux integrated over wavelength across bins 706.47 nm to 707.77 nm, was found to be 2.18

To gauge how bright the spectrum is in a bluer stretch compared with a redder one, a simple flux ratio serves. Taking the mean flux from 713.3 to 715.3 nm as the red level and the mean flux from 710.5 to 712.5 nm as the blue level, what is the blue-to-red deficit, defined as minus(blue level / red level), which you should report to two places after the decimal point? -1.06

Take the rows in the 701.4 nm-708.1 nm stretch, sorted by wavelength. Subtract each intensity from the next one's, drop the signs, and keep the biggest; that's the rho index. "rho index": 1.3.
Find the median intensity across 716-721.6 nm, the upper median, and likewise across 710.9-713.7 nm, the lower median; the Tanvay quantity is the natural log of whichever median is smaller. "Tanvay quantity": 1.07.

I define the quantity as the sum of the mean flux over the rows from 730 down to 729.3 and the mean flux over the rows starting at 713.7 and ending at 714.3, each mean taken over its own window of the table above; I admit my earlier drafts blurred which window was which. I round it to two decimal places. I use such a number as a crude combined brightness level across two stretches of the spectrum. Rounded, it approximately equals 5.77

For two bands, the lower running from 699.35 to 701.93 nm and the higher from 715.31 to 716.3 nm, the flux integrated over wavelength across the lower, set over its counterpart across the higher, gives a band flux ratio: 2.9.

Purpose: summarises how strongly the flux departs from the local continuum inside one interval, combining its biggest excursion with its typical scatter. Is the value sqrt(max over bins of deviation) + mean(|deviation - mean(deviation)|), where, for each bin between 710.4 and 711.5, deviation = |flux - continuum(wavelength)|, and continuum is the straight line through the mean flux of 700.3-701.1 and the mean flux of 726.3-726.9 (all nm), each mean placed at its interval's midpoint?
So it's 0.56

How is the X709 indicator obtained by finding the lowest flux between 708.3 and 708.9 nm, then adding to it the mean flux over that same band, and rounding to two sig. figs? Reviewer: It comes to 5.7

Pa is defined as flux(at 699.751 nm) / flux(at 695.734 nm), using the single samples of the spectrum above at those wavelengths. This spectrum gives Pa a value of 0.91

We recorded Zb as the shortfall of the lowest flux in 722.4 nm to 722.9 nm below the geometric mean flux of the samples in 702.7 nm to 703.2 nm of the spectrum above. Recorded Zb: 0.39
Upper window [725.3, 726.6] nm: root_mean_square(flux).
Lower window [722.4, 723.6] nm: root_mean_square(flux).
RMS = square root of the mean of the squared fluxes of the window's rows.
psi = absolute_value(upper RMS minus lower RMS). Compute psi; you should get 0.054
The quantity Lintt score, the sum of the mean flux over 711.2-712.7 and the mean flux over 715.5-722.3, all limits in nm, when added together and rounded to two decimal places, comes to 5.89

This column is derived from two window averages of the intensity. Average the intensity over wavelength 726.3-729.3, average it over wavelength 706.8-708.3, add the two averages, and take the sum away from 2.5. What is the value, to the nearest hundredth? -3.44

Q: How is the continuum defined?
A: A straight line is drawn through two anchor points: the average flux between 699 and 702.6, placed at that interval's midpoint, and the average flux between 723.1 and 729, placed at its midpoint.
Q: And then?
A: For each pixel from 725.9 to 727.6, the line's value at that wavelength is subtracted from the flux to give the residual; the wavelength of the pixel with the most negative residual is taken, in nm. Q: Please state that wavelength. 726.680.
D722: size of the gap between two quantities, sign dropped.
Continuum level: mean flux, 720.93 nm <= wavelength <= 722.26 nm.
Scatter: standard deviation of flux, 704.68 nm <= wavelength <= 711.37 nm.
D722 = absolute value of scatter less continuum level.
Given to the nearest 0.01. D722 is 2.68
